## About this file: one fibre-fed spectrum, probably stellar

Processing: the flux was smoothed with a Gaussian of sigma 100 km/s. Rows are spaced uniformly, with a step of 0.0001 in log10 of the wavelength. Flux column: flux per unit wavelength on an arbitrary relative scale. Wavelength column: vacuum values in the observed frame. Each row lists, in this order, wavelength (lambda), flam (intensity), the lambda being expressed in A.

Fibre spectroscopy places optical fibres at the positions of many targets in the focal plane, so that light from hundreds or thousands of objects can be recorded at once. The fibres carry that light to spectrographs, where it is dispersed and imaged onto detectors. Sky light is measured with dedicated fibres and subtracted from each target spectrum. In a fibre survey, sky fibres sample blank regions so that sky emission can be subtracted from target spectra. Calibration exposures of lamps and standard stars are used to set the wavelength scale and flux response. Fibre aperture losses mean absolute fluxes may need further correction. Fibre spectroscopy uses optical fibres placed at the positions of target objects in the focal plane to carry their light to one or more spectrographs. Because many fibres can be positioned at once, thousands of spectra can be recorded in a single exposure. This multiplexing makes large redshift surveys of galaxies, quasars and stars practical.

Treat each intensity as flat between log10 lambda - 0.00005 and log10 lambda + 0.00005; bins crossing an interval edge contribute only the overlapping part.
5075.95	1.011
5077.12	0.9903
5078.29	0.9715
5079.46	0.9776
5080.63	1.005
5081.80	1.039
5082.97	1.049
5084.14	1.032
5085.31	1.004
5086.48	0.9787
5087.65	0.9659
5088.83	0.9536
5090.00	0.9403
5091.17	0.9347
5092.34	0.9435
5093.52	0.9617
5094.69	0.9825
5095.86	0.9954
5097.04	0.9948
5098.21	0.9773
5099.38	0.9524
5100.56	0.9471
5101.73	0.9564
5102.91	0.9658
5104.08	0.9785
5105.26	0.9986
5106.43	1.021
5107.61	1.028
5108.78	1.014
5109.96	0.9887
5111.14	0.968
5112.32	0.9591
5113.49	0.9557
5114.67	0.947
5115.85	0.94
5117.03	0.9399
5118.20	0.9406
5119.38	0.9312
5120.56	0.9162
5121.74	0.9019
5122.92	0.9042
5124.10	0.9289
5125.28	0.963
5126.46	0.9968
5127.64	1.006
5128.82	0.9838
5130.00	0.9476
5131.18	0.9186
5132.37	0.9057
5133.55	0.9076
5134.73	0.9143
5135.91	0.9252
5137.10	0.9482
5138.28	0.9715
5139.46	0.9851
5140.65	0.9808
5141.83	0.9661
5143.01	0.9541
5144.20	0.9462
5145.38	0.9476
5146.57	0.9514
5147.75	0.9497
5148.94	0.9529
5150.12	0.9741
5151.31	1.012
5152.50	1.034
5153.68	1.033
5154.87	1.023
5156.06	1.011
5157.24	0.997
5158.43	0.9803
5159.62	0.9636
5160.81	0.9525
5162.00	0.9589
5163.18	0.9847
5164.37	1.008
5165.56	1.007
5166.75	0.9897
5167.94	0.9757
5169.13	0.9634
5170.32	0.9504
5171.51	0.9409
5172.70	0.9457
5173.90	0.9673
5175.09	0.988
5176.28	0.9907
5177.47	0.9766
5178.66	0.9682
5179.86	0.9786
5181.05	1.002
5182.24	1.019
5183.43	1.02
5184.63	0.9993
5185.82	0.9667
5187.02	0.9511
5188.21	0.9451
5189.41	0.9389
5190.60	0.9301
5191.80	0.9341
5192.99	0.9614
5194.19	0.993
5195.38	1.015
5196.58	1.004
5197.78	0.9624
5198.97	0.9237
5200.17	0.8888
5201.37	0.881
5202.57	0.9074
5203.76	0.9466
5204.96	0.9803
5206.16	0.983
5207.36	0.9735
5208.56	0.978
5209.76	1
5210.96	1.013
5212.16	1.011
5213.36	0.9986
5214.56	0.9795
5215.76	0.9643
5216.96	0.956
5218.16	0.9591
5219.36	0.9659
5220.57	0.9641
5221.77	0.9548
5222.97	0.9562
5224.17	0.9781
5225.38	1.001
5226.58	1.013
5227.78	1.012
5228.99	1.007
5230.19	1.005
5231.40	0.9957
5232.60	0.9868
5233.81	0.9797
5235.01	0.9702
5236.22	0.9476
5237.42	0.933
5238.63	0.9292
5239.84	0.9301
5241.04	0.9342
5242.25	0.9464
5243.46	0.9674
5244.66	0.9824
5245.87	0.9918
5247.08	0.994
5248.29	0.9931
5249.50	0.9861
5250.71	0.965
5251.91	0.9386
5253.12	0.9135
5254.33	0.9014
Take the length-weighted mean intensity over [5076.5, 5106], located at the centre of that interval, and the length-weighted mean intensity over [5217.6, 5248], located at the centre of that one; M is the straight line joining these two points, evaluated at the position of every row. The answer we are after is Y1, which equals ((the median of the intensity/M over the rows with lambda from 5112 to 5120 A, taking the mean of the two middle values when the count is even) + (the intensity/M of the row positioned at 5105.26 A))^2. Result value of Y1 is 3.924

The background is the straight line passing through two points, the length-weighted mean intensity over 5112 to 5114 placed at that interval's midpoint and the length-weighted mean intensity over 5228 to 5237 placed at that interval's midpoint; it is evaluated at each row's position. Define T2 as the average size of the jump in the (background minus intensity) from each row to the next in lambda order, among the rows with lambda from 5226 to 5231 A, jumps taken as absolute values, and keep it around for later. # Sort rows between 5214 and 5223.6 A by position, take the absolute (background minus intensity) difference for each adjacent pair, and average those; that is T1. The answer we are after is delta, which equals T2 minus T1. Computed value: -0.004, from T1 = 0.007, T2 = 0.003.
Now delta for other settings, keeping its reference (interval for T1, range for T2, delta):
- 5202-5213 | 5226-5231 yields -0.013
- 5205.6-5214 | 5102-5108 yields 0.005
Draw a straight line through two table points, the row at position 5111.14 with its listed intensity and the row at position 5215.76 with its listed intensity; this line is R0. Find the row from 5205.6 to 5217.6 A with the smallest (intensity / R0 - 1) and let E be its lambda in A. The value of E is 5216.96 A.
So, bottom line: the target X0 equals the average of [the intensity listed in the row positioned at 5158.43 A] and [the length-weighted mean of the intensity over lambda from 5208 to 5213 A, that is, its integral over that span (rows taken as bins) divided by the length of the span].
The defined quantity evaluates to 0.990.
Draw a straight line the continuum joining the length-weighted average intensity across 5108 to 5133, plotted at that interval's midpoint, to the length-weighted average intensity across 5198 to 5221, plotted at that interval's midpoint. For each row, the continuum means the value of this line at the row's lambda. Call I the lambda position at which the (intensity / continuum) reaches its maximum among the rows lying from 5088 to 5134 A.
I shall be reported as 5107.61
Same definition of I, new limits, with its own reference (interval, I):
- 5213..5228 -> 5226.58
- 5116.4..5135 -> 5127.64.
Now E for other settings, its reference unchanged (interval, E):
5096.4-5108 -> 5100.56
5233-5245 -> 5238.63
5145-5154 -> 5145.38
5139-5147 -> 5144.20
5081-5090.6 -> 5090.00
